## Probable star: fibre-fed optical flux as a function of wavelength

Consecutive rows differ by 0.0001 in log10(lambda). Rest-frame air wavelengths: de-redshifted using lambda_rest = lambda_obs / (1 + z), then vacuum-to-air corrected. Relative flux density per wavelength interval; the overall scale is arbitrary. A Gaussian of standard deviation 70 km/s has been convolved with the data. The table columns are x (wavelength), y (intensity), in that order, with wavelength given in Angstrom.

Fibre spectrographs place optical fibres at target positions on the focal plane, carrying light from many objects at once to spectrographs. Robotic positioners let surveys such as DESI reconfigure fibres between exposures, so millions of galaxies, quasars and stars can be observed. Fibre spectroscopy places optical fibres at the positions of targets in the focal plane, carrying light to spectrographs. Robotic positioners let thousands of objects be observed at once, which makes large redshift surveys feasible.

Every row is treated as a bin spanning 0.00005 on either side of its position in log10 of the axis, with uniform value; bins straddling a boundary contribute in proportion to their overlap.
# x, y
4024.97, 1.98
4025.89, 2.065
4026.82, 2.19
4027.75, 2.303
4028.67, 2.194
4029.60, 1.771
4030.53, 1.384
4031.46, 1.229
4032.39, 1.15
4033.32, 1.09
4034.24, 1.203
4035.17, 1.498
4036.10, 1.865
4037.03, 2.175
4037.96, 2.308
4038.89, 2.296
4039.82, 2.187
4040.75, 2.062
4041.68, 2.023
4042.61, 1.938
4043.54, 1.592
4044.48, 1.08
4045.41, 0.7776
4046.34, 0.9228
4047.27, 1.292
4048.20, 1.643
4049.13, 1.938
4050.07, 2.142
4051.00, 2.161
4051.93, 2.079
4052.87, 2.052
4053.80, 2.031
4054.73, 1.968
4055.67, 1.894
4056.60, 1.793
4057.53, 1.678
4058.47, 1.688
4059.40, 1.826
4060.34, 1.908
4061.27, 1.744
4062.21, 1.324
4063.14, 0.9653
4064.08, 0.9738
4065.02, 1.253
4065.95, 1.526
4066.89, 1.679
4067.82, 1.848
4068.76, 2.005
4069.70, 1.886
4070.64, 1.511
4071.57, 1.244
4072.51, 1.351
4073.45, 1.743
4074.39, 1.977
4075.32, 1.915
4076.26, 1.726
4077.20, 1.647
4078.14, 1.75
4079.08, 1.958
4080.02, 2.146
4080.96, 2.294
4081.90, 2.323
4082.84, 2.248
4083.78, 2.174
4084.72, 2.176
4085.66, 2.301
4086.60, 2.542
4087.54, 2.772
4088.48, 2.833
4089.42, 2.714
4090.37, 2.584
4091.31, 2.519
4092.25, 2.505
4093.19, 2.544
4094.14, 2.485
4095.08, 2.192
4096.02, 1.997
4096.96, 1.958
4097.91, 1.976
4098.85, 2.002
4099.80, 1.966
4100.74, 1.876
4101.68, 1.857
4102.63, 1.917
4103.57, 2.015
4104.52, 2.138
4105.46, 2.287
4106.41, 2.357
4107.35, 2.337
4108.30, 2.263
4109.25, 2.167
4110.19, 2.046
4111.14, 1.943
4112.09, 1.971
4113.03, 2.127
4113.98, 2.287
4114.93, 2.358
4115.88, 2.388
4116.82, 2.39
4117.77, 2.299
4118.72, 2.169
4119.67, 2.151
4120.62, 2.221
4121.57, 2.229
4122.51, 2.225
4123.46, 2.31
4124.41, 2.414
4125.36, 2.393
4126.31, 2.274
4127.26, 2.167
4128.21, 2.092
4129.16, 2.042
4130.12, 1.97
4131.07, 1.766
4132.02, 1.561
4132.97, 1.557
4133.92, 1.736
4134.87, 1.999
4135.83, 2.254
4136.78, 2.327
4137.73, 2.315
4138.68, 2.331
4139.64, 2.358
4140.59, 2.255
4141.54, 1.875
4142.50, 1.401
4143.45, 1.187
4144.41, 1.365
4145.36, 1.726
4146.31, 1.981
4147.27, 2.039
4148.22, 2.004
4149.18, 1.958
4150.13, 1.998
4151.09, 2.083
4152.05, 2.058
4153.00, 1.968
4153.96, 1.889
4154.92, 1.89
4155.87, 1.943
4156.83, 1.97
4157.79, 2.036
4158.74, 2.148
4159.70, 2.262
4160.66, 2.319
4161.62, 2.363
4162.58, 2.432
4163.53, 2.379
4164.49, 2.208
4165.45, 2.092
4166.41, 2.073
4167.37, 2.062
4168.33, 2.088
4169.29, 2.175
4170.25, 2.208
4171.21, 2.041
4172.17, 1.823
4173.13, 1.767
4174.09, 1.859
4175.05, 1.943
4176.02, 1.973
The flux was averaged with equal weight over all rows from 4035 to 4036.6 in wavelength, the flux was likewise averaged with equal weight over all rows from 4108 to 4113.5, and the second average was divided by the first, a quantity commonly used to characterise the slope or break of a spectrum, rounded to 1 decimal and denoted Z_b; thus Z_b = 1.2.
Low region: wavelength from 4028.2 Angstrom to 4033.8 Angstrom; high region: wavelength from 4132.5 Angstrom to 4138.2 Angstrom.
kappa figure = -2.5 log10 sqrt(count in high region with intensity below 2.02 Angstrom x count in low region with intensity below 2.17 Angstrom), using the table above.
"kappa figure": -1.47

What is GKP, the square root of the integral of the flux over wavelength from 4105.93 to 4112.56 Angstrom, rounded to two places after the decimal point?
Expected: 3.78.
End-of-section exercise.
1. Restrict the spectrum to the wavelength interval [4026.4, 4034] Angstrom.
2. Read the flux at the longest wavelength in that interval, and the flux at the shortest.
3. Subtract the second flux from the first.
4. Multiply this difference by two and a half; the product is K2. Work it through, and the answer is -2.75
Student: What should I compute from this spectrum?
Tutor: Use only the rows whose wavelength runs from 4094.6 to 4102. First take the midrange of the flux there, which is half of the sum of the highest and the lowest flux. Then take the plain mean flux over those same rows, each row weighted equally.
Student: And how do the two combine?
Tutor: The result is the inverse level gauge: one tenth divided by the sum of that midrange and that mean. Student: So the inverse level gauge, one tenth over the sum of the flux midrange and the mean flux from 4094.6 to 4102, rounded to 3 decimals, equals 0.025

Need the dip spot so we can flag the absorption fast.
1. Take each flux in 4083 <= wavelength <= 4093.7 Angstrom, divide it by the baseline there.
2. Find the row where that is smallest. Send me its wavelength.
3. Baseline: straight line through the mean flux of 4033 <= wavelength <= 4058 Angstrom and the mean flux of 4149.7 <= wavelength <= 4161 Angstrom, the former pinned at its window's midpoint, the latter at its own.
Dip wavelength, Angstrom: 4084.72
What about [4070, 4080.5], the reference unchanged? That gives 4071.57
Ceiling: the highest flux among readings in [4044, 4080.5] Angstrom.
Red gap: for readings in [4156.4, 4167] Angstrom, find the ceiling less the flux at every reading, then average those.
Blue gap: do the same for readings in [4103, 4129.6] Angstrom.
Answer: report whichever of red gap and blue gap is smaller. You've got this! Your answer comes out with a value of -0.055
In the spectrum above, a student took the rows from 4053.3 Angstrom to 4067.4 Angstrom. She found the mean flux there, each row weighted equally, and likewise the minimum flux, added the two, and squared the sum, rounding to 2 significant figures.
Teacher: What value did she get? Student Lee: 6.7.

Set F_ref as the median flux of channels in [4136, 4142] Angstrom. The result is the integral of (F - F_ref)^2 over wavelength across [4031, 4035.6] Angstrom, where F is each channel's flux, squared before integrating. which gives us 6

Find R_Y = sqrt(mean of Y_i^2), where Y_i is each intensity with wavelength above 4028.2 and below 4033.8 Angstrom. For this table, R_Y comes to 1.52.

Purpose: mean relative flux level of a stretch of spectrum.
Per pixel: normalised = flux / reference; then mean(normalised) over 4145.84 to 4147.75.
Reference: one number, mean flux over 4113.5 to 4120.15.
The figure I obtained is 0.88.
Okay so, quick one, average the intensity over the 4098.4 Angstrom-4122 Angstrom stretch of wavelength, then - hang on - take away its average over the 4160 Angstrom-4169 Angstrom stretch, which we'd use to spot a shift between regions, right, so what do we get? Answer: -0.07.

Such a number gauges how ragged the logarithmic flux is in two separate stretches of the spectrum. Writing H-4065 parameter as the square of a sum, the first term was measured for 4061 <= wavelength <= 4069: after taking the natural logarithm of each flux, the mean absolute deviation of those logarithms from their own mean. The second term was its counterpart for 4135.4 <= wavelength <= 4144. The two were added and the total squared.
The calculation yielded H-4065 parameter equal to 0.18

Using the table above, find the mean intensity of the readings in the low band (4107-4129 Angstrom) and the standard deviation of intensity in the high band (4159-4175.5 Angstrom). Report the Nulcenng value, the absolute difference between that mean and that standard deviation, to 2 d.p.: 2.03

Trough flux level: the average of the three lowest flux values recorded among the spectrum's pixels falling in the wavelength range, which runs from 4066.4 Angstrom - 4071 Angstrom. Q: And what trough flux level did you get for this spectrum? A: 1.7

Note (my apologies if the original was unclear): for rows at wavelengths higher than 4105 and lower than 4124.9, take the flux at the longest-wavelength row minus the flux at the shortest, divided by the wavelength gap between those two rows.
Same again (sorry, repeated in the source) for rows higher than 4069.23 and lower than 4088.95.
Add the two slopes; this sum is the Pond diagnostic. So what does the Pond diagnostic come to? 0.057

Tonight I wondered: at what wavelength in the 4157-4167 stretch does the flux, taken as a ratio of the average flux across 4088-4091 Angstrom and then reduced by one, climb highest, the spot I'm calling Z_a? 4162.58 Angstrom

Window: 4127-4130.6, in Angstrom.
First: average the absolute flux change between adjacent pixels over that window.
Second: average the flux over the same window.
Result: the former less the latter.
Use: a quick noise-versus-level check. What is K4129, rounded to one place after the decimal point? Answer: -2.0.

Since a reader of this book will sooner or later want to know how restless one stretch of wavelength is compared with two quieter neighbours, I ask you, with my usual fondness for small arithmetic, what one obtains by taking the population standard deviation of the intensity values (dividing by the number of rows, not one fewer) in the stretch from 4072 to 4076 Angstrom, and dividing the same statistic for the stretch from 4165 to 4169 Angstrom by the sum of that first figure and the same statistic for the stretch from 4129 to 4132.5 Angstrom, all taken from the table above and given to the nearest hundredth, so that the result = 0.03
